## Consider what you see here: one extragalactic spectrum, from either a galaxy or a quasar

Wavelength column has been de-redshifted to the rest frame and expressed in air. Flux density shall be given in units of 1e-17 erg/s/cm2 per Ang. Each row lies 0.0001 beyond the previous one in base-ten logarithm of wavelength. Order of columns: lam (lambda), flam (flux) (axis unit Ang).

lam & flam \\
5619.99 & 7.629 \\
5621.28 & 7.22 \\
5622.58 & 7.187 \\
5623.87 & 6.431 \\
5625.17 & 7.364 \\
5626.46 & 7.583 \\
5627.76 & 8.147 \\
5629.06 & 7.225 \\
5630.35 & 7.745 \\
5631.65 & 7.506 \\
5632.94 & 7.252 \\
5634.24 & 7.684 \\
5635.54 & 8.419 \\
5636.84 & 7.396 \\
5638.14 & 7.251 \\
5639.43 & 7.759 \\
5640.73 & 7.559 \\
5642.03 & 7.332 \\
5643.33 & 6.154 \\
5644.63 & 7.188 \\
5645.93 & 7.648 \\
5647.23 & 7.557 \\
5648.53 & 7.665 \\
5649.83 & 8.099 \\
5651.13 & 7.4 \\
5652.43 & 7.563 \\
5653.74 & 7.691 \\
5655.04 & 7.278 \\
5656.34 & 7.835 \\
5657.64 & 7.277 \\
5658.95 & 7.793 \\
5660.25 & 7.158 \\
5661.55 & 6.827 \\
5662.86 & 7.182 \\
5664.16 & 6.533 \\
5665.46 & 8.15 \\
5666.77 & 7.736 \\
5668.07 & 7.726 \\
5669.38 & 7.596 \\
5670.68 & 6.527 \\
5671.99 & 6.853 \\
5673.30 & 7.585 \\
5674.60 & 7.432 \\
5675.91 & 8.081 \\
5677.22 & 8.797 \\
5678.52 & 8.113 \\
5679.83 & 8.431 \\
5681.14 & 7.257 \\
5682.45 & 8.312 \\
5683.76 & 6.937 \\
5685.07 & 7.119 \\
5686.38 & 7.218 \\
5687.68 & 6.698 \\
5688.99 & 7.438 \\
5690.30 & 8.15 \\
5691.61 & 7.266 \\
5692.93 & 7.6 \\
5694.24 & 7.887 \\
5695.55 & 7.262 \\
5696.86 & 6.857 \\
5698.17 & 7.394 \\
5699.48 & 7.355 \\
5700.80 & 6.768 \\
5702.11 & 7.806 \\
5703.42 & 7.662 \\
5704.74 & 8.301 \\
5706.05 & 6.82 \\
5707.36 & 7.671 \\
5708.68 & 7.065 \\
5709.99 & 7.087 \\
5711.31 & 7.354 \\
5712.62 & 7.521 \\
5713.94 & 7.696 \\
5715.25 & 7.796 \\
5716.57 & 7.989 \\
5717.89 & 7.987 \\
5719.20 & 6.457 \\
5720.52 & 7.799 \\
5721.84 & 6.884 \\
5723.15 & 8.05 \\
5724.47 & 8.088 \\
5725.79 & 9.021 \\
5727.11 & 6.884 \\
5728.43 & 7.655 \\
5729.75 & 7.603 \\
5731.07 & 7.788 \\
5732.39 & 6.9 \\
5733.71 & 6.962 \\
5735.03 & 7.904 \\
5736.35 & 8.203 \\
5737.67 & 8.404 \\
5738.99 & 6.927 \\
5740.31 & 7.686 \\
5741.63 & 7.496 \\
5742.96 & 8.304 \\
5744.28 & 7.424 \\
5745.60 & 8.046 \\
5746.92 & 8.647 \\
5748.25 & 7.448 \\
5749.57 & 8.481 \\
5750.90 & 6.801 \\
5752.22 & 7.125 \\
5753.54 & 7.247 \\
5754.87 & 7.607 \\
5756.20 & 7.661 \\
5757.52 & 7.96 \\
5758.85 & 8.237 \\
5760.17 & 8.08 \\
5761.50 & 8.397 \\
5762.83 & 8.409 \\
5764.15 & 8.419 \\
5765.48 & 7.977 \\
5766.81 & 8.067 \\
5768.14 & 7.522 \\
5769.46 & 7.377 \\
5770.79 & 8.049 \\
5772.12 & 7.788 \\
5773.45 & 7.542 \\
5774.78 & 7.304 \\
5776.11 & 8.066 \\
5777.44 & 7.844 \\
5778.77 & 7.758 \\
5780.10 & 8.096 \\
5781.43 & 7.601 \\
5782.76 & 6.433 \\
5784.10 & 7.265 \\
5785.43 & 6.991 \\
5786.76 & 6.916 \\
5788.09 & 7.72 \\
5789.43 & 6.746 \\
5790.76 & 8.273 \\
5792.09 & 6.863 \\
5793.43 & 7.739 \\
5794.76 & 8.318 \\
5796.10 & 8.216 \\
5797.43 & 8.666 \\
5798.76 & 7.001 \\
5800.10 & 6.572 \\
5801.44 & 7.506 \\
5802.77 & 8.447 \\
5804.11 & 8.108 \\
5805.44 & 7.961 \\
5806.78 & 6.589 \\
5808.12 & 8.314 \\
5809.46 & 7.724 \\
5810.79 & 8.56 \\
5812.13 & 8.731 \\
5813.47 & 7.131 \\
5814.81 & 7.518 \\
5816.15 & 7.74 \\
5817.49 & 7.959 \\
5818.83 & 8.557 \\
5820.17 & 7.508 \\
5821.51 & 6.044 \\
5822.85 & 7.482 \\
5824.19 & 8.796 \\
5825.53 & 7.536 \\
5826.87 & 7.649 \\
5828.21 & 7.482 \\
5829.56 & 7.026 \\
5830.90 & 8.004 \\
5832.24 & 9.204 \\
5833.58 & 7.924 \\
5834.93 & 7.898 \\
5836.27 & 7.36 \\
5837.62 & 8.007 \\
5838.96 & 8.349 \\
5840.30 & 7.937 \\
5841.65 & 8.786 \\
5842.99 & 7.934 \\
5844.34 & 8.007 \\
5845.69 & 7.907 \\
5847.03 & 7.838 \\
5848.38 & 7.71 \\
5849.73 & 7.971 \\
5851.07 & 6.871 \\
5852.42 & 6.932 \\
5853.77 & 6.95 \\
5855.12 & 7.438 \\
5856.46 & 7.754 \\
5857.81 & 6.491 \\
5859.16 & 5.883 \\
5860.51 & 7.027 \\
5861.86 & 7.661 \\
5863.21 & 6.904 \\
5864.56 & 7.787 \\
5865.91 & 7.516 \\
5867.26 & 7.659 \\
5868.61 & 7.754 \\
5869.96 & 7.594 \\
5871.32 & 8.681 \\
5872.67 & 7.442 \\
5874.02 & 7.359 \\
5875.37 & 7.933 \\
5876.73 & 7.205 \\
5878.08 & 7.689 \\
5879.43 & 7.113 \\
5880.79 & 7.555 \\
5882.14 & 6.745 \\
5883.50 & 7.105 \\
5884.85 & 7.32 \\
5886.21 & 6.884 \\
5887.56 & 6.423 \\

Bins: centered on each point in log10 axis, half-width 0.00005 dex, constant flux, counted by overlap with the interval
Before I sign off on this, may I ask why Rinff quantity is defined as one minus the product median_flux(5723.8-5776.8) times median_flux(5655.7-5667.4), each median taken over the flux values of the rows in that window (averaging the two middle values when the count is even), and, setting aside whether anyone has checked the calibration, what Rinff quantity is -55.7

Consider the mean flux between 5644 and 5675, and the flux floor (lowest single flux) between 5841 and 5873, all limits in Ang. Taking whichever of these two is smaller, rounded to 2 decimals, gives 5.88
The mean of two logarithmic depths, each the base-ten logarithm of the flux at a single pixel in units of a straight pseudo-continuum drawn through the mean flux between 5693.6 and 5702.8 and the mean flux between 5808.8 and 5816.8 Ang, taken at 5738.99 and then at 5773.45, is -0.023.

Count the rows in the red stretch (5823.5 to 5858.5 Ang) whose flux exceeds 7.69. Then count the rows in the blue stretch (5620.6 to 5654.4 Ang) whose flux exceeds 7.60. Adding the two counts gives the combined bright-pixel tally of 25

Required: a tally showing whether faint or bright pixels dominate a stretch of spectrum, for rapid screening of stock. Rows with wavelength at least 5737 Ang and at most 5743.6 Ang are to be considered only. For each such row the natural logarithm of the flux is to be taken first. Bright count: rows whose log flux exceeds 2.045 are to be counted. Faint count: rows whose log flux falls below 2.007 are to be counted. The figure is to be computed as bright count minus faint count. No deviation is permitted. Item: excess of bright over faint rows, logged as 1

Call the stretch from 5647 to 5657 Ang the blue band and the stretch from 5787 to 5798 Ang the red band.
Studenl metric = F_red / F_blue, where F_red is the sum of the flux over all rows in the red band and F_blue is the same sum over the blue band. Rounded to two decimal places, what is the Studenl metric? 1.02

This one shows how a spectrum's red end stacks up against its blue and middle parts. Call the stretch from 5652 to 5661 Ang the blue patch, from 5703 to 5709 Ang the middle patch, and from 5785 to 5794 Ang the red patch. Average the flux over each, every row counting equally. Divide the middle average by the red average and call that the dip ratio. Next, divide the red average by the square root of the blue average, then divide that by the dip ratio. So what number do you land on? 2.6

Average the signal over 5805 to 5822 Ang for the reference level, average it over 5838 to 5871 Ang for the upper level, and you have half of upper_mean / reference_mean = 0.49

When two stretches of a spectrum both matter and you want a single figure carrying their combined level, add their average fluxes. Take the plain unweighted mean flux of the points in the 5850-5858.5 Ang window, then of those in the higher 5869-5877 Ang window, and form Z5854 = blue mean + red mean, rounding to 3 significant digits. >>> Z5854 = 14.8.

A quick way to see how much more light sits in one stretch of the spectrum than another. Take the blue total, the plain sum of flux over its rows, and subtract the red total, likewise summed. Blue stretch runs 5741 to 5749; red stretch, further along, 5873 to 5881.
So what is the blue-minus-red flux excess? 2.5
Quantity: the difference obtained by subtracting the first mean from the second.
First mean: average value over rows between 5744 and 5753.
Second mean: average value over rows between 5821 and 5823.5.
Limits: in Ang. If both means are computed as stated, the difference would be -0.9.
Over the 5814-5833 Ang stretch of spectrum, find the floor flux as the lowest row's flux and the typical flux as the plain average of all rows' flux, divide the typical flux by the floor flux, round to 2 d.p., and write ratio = 1.28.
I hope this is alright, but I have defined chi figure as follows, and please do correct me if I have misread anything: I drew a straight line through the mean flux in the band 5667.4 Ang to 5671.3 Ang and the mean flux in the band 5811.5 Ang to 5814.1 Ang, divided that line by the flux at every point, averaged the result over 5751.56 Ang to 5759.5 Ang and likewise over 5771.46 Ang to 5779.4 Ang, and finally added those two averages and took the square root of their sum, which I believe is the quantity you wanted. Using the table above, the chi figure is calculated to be 1.419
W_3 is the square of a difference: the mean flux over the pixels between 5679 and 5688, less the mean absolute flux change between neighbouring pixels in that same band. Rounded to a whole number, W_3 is 45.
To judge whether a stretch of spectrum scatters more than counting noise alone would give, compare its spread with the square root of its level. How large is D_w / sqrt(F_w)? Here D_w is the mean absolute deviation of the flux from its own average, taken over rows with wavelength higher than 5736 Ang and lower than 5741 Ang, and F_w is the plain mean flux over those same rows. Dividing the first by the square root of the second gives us 0.18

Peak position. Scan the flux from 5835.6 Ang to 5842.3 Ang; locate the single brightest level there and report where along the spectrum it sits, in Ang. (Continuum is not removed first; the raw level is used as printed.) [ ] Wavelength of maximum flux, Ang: 5841.65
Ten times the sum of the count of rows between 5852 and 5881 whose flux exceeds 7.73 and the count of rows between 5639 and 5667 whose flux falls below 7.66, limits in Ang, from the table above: 190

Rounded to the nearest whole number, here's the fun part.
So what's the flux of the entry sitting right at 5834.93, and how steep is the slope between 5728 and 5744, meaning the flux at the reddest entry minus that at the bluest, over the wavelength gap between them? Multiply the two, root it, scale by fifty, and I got 30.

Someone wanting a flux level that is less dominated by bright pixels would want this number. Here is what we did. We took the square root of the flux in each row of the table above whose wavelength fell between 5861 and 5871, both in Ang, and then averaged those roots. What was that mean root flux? 2.75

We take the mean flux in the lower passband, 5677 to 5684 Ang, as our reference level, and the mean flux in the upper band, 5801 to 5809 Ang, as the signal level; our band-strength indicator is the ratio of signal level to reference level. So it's 0.98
